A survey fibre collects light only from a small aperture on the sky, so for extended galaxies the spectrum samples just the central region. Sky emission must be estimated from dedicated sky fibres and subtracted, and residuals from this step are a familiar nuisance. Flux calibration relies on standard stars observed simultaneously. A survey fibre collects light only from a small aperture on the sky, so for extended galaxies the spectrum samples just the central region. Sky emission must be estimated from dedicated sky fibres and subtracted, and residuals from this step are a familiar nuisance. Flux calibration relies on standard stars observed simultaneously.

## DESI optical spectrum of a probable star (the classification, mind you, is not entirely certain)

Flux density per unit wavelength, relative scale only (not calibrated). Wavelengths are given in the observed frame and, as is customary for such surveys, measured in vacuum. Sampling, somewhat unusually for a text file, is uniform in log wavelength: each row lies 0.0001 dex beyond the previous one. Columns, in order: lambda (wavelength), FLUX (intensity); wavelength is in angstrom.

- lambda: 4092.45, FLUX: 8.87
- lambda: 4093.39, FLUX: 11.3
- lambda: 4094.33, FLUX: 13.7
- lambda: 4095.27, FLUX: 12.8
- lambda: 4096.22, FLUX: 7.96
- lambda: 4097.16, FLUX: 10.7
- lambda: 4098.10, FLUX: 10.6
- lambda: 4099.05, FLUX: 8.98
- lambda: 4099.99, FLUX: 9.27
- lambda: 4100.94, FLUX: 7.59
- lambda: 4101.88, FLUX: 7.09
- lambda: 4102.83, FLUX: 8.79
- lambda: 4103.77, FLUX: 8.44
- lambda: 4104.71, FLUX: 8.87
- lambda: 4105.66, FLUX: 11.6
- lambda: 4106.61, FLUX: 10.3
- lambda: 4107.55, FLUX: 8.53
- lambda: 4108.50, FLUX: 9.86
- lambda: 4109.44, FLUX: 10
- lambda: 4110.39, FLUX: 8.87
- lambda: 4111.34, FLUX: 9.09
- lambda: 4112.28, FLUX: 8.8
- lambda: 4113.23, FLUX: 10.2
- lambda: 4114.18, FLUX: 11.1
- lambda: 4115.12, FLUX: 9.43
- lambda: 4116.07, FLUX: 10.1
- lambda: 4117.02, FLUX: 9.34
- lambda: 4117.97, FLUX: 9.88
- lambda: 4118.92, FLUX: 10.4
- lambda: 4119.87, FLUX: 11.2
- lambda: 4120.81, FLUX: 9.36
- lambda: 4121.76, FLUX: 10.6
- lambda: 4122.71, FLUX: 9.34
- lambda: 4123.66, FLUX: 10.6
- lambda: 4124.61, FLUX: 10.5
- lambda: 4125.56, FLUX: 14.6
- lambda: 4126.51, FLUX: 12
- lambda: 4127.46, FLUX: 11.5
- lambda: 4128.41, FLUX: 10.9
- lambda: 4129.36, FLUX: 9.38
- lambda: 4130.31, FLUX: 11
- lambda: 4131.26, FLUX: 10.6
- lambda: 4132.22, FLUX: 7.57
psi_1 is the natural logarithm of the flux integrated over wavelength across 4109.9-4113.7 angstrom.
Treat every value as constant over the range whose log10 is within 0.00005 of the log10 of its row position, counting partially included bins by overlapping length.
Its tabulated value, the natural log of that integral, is 3.56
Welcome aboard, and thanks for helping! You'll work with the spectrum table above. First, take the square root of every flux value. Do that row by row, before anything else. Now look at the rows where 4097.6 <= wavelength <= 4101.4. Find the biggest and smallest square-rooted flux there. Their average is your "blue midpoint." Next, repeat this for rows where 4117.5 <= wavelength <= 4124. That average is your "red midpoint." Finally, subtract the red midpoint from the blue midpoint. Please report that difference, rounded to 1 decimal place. -0.2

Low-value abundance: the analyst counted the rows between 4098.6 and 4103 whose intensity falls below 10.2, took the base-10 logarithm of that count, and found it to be 0.70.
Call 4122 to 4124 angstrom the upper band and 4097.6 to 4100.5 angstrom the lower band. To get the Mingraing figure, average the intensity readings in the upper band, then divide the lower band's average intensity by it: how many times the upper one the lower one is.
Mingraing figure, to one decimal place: 1.0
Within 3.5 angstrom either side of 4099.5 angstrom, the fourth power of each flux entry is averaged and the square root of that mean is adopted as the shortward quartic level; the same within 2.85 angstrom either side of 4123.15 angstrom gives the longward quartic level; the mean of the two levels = 106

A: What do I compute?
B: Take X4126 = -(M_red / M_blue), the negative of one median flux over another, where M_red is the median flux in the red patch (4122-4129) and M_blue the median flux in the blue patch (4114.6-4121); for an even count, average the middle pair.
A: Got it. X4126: -1.10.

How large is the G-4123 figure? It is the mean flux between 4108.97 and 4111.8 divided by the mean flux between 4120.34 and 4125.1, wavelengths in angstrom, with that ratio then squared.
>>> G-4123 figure 0.85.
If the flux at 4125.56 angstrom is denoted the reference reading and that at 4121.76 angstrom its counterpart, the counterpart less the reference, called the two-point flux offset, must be -4.0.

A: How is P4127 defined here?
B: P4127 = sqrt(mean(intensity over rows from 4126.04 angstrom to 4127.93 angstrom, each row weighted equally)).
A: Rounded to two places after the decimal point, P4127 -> 3.43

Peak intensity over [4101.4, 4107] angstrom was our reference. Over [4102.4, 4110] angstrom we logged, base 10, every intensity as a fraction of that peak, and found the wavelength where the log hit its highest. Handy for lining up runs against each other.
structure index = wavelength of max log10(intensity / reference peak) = 4105.66 angstrom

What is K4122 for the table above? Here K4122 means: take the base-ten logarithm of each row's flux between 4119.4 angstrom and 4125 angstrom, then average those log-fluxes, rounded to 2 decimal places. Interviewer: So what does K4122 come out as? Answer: 1.01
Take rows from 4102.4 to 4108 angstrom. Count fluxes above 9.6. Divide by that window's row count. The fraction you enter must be 0.33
